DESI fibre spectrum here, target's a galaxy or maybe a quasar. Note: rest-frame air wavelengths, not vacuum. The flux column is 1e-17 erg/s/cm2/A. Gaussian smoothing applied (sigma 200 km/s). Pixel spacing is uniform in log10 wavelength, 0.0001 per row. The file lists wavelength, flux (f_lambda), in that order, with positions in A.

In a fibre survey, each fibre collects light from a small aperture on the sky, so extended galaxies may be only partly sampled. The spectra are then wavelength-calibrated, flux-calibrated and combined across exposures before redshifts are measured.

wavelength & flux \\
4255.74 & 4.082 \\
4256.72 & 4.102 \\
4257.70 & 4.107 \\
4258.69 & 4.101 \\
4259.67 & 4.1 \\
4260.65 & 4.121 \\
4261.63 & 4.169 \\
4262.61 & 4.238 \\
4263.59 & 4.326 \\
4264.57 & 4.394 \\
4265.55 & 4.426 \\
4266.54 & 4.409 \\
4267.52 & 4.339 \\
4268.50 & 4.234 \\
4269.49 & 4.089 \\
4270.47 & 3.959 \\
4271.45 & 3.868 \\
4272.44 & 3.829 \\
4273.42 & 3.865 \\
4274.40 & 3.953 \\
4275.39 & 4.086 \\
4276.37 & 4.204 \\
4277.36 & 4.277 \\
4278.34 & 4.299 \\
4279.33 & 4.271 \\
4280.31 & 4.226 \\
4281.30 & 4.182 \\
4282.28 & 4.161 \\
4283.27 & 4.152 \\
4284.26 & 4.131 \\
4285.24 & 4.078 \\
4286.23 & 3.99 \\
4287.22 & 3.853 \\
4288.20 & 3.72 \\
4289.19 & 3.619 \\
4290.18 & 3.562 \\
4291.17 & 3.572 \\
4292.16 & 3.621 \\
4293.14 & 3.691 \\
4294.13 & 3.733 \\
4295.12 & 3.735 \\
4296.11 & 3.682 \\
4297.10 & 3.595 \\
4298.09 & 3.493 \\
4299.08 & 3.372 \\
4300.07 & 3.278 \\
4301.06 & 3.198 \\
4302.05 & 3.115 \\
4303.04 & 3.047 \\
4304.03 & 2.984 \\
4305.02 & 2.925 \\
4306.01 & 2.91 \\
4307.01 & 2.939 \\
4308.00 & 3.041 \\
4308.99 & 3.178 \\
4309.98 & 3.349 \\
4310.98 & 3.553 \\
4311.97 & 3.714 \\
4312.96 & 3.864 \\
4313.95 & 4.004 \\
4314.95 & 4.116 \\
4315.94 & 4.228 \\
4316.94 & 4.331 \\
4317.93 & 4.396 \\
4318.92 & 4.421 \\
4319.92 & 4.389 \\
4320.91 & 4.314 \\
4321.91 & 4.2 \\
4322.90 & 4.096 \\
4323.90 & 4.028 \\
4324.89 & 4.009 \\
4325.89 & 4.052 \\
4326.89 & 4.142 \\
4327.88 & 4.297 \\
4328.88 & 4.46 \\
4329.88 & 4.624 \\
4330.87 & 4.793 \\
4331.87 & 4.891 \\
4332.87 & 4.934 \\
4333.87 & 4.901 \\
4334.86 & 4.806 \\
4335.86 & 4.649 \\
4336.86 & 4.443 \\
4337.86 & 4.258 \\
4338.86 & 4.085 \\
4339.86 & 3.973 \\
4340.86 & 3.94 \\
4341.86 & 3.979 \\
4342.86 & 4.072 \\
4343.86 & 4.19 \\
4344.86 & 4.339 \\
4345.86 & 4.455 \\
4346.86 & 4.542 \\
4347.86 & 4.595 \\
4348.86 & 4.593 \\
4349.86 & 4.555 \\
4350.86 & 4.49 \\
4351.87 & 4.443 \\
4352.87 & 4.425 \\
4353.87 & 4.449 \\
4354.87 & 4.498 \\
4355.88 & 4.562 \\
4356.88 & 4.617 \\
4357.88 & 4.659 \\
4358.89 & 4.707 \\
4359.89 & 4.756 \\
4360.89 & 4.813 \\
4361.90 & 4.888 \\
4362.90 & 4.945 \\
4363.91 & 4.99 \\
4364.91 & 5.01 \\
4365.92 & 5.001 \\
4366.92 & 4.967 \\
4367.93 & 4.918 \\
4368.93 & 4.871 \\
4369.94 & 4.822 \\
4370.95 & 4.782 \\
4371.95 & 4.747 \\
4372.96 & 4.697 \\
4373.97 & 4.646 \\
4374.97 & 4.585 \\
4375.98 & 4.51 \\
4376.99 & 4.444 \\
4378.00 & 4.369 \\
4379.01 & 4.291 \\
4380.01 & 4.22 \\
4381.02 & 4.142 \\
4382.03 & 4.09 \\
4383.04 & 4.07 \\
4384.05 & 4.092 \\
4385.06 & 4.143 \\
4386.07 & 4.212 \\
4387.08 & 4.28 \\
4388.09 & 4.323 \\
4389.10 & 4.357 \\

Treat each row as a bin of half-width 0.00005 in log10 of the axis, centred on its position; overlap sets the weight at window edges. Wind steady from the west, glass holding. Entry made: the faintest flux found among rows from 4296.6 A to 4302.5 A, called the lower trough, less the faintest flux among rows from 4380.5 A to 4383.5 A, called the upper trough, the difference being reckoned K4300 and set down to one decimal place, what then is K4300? -1.0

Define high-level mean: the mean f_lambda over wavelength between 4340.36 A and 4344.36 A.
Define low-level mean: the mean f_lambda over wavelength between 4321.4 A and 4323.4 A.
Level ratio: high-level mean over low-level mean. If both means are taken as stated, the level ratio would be 0.98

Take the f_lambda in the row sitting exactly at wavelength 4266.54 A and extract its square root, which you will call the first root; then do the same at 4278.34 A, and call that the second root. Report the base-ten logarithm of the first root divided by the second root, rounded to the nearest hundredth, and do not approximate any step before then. 0.01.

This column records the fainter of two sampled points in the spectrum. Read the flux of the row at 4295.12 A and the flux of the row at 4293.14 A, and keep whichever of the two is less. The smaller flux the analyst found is 3.69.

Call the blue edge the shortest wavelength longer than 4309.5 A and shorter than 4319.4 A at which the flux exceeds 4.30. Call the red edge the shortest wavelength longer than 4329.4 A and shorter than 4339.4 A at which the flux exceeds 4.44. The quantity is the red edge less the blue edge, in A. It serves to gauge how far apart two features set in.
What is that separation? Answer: 12.9 A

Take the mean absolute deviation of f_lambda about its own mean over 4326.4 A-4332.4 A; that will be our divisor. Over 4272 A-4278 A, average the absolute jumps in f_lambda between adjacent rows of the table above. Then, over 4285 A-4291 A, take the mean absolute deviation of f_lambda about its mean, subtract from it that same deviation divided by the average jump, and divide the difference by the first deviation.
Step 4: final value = -7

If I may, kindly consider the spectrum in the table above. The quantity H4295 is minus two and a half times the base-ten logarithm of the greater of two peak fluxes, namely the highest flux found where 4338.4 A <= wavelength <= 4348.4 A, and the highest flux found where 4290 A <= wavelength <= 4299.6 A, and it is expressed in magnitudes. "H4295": -1.66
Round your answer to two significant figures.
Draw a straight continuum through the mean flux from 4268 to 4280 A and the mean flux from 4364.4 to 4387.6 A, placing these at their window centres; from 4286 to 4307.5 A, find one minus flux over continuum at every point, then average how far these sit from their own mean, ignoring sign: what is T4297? 0.073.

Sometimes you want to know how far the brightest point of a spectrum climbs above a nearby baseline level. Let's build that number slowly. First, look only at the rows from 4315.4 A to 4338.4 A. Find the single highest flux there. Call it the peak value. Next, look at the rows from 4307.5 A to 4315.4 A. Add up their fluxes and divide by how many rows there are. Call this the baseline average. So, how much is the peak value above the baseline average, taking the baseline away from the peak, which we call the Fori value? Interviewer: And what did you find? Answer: 1.3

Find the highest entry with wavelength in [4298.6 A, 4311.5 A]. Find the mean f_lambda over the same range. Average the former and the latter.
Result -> 3.3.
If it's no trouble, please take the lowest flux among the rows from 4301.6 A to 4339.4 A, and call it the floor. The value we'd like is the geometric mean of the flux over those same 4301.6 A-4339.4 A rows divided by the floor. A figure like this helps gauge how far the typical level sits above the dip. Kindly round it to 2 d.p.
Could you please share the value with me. 1.36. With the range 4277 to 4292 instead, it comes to 1.12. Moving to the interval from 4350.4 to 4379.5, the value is 1.09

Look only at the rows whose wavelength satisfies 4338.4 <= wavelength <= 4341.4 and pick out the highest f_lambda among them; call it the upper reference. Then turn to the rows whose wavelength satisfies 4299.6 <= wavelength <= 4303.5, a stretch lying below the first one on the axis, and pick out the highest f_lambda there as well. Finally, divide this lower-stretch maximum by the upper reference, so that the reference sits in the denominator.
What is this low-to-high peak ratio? 0.80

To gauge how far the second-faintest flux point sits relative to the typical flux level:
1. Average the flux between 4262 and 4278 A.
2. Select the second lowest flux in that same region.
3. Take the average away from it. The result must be -0.29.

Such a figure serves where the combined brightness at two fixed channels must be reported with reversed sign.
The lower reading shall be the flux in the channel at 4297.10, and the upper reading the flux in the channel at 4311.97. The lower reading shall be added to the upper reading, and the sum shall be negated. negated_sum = -7.31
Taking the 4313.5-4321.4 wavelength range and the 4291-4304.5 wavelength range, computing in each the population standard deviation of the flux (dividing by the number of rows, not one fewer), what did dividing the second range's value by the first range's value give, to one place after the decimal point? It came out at 1.9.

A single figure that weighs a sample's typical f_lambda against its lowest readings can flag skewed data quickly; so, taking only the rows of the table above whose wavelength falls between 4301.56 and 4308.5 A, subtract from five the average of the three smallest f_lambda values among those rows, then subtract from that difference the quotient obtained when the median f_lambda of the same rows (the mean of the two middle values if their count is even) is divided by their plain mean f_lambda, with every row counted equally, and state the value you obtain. 1.1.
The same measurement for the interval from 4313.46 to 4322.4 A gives -0.1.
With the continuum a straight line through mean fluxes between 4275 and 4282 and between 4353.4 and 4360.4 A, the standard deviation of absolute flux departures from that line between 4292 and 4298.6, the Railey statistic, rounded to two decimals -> 0.09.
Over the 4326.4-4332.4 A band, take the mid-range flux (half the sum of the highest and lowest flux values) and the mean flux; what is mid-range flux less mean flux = -0.02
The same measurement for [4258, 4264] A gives 0.04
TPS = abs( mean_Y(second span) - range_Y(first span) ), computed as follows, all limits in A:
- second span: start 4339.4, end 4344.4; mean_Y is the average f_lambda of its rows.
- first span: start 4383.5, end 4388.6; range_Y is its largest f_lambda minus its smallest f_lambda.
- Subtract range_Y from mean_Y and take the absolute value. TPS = 3.80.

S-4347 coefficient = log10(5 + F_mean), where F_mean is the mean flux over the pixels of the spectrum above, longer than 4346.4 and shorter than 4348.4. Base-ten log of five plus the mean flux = 0.981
